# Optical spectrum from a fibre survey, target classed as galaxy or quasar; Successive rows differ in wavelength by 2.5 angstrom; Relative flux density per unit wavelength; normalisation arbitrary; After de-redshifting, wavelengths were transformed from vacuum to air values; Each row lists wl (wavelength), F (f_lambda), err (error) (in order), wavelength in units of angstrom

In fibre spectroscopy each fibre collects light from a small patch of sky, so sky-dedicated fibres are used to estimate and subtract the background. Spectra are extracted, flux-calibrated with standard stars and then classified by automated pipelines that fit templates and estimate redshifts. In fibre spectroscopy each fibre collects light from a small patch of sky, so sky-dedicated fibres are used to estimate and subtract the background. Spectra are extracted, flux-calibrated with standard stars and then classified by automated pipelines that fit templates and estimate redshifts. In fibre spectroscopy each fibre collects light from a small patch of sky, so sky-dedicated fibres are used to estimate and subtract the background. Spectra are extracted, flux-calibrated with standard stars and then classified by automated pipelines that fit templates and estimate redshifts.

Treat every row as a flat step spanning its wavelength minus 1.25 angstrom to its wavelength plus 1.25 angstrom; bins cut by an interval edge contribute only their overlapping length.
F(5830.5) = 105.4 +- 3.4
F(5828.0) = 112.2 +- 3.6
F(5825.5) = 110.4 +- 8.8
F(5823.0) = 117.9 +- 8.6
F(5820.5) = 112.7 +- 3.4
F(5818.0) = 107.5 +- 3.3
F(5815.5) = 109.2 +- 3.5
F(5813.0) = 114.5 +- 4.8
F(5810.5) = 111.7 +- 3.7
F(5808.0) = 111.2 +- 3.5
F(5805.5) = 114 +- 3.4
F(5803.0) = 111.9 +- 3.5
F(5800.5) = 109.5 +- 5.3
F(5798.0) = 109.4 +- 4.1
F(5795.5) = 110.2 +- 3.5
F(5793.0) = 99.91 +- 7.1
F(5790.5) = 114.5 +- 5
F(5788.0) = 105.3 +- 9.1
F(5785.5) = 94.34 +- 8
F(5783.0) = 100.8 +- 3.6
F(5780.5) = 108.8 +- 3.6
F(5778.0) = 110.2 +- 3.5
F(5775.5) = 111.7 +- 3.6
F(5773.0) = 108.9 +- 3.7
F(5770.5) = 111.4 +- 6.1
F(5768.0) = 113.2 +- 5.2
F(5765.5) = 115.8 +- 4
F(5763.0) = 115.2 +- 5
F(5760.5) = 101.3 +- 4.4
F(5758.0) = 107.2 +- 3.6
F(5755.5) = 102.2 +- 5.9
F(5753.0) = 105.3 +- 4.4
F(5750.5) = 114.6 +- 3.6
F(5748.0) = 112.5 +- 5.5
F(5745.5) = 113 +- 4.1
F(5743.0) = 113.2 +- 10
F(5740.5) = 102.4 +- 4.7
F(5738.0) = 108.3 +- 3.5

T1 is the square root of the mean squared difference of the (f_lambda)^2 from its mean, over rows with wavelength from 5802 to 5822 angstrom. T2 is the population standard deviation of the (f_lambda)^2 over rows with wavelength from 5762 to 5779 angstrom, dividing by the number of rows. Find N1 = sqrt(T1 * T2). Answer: 506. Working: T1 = 485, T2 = 528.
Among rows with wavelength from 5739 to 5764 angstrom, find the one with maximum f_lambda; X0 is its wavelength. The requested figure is 5763.0 angstrom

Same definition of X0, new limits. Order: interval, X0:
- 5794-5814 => 5813.0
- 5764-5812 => 5765.5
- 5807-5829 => 5823.0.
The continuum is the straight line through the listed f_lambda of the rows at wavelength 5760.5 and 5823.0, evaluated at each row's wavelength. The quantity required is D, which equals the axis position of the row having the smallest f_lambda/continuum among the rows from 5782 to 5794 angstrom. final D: 5785.5 angstrom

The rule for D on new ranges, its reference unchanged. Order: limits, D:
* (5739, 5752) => 5740.5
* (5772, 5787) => 5785.5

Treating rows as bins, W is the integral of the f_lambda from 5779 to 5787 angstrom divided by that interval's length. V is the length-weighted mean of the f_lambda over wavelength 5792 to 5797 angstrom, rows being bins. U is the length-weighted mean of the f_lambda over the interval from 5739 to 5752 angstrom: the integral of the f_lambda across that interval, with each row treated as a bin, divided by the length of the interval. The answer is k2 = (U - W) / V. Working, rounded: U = 111.0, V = 106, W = 101.7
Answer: 0.088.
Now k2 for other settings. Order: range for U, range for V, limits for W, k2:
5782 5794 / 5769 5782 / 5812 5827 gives -0.081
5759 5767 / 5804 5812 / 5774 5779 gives -0.001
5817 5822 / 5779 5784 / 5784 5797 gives 0.055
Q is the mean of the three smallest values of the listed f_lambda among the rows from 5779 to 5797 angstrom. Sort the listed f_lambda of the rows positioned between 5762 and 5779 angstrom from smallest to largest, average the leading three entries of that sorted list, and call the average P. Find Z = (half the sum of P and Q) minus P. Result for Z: -6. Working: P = 110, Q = 98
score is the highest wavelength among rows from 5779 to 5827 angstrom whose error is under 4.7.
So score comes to 5820.5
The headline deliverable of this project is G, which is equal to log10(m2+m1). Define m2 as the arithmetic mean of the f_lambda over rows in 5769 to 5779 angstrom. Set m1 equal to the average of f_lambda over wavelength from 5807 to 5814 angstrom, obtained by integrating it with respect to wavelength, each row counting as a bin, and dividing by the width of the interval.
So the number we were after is 2.35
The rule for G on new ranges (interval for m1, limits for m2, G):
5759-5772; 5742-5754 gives 2.35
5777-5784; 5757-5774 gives 2.34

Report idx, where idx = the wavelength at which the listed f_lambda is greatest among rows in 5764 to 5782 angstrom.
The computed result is 5765.5 angstrom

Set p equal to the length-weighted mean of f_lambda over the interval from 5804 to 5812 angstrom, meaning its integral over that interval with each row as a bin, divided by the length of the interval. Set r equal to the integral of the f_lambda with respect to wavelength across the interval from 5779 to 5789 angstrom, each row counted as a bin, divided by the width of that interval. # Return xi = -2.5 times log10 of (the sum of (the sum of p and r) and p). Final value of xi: -6.29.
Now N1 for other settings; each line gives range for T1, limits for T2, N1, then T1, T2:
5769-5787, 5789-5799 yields 1192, 1249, 1137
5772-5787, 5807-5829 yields 904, 1273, 642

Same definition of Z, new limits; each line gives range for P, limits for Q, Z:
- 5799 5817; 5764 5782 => 0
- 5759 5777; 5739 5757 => -2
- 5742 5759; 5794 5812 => 2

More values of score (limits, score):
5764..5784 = 5783.0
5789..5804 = 5803.0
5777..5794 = 5783.0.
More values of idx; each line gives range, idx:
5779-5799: 5790.5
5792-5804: 5803.0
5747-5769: 5765.5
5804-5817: 5813.0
